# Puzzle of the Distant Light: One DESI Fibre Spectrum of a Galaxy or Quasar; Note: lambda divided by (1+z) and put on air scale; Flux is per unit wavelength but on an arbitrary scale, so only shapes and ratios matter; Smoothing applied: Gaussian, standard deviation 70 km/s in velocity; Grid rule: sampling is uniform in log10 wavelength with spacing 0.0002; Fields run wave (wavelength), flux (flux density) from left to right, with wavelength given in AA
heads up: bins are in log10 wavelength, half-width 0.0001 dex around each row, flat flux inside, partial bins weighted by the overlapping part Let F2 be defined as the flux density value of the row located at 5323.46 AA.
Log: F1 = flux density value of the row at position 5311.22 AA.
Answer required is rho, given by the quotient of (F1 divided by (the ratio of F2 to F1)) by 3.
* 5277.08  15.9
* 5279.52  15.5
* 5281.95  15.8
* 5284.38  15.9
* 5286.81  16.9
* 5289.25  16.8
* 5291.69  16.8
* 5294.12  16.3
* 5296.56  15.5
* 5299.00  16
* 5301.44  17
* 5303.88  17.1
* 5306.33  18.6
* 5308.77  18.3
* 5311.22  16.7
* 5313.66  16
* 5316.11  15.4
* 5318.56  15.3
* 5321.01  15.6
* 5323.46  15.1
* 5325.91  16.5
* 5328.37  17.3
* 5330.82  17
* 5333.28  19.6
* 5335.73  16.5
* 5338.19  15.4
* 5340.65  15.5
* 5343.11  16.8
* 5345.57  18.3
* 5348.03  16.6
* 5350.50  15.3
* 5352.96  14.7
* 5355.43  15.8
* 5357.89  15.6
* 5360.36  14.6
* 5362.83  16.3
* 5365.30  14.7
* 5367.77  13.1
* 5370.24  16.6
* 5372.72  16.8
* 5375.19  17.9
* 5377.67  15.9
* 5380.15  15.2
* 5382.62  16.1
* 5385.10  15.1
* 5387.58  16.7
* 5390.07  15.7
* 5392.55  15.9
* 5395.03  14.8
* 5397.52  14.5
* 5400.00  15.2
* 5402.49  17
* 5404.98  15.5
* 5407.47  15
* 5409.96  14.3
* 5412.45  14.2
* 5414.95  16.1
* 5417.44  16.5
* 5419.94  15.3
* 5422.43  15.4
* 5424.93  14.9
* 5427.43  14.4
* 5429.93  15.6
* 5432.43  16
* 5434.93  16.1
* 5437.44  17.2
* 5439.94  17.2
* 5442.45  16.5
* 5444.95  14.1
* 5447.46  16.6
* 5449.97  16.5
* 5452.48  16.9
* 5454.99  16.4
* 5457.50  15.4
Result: 6.2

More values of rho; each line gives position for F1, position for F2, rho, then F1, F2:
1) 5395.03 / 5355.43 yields 4.6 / 14.8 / 15.8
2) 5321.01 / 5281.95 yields 5.1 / 15.6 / 15.8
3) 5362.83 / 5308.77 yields 4.8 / 16.3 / 18.3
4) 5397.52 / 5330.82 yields 4.1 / 14.5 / 17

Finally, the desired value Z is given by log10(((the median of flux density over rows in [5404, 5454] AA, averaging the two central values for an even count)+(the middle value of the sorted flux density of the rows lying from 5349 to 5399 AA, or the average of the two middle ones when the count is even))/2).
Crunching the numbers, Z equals 1.20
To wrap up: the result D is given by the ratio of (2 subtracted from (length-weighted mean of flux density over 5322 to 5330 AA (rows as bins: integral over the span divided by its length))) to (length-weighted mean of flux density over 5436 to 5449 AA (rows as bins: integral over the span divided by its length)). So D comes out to 0.88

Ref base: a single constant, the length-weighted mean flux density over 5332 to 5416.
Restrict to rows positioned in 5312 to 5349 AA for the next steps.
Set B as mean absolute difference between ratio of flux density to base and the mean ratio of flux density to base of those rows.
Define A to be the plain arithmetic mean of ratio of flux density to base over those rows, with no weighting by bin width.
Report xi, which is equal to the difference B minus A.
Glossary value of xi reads -0.98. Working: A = 1.04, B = 0.058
